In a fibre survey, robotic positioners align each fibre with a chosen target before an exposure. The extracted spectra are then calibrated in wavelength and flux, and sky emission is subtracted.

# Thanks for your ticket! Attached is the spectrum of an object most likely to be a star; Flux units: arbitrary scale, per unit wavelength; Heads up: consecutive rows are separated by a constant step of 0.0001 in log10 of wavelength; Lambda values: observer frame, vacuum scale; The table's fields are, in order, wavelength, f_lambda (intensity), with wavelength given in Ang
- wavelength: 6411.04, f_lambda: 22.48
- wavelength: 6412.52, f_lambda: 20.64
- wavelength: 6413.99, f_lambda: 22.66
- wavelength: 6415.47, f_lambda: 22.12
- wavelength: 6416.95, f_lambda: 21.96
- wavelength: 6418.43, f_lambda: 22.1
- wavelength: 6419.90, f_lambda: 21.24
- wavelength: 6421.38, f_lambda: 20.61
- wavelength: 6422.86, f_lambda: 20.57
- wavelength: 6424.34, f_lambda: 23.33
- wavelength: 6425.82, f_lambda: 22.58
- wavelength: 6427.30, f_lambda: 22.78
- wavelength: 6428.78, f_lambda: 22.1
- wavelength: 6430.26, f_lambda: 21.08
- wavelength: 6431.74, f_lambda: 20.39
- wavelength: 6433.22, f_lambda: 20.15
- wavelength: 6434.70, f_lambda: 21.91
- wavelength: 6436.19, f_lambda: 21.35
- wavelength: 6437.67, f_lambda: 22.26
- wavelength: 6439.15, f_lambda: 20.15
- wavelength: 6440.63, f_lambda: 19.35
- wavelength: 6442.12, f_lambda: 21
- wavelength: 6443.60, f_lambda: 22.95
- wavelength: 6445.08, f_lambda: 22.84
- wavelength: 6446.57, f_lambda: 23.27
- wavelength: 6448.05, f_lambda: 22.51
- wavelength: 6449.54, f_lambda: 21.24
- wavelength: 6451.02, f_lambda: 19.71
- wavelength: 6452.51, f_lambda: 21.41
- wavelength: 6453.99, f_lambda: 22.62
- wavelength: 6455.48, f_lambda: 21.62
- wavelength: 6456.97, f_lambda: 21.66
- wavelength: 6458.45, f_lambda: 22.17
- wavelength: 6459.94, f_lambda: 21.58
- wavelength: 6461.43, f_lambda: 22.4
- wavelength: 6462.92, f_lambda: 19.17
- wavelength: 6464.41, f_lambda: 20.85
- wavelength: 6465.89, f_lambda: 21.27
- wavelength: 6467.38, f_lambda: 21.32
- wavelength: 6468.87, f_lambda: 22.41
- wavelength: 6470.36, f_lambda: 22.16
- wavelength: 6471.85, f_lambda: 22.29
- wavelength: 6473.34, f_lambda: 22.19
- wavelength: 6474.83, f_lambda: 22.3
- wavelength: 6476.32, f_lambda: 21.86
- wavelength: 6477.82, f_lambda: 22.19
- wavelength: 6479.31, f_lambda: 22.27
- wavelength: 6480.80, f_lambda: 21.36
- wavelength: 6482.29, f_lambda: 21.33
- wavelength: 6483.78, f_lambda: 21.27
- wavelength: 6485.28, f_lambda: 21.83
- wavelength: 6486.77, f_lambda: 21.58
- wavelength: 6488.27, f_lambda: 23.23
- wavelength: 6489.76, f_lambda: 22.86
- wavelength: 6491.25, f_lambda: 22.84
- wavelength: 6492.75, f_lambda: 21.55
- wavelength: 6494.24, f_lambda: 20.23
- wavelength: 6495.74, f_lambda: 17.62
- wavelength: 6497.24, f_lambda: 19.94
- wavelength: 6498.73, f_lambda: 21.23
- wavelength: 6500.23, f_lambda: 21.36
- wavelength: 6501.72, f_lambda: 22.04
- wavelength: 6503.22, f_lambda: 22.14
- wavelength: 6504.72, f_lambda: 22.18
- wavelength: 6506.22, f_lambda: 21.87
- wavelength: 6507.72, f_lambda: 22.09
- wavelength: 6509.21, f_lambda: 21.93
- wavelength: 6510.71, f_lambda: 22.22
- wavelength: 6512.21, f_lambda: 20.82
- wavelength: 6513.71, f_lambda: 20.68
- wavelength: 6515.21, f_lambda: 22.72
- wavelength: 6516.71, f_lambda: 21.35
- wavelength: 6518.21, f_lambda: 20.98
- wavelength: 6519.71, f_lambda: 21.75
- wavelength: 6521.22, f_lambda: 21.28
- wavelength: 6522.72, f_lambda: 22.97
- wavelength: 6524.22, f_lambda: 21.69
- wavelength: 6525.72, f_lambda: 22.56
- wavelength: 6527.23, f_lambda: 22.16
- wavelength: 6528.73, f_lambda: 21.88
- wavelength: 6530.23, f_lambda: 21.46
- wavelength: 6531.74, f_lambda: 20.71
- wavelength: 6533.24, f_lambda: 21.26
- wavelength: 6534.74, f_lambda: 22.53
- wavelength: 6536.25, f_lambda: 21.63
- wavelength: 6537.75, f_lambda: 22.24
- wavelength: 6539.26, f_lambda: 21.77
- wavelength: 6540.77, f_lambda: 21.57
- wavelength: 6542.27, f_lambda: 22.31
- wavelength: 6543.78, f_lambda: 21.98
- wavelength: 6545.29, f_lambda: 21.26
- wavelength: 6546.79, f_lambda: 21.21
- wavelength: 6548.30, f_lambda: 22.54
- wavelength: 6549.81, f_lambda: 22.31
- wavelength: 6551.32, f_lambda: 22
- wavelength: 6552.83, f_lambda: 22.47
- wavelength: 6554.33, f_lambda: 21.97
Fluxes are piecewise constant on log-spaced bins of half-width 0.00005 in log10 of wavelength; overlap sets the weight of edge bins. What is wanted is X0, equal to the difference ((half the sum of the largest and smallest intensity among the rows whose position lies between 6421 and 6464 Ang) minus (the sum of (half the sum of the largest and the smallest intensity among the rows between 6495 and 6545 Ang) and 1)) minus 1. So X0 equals -1.0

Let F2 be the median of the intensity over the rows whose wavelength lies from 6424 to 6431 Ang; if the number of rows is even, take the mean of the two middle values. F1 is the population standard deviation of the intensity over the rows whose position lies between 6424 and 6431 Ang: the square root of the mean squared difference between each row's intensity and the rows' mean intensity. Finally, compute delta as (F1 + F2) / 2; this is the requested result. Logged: 11.7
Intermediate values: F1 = 0.76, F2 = 22.6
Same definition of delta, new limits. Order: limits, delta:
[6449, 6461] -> 11.2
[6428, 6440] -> 11.0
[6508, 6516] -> 11.4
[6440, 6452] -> 11.6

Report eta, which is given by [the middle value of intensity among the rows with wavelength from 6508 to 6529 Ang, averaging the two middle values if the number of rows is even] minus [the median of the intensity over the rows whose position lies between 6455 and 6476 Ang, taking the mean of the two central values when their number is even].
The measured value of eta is -0.1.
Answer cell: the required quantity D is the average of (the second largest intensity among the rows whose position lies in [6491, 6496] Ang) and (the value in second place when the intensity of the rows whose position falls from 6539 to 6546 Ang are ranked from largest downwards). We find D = 21.8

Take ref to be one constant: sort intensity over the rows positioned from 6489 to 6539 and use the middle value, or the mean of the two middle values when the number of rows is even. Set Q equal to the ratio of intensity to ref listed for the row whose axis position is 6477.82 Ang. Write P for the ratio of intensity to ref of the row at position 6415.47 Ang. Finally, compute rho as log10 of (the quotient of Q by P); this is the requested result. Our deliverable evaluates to 0.001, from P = 1.02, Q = 1.02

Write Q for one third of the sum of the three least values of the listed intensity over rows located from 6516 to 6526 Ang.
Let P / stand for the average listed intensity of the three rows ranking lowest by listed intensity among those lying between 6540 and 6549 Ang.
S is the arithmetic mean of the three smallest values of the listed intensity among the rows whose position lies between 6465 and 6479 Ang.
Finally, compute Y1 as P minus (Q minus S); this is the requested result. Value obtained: 21.6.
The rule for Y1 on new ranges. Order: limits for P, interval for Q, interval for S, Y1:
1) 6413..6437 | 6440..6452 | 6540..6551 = 21.7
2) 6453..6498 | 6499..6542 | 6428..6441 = 18.1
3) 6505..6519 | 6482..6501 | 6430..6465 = 21.0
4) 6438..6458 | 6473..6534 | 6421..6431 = 21.2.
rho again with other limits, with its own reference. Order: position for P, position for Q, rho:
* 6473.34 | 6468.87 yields 0.004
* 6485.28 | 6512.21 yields -0.021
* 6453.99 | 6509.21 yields -0.013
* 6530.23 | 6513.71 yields -0.016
